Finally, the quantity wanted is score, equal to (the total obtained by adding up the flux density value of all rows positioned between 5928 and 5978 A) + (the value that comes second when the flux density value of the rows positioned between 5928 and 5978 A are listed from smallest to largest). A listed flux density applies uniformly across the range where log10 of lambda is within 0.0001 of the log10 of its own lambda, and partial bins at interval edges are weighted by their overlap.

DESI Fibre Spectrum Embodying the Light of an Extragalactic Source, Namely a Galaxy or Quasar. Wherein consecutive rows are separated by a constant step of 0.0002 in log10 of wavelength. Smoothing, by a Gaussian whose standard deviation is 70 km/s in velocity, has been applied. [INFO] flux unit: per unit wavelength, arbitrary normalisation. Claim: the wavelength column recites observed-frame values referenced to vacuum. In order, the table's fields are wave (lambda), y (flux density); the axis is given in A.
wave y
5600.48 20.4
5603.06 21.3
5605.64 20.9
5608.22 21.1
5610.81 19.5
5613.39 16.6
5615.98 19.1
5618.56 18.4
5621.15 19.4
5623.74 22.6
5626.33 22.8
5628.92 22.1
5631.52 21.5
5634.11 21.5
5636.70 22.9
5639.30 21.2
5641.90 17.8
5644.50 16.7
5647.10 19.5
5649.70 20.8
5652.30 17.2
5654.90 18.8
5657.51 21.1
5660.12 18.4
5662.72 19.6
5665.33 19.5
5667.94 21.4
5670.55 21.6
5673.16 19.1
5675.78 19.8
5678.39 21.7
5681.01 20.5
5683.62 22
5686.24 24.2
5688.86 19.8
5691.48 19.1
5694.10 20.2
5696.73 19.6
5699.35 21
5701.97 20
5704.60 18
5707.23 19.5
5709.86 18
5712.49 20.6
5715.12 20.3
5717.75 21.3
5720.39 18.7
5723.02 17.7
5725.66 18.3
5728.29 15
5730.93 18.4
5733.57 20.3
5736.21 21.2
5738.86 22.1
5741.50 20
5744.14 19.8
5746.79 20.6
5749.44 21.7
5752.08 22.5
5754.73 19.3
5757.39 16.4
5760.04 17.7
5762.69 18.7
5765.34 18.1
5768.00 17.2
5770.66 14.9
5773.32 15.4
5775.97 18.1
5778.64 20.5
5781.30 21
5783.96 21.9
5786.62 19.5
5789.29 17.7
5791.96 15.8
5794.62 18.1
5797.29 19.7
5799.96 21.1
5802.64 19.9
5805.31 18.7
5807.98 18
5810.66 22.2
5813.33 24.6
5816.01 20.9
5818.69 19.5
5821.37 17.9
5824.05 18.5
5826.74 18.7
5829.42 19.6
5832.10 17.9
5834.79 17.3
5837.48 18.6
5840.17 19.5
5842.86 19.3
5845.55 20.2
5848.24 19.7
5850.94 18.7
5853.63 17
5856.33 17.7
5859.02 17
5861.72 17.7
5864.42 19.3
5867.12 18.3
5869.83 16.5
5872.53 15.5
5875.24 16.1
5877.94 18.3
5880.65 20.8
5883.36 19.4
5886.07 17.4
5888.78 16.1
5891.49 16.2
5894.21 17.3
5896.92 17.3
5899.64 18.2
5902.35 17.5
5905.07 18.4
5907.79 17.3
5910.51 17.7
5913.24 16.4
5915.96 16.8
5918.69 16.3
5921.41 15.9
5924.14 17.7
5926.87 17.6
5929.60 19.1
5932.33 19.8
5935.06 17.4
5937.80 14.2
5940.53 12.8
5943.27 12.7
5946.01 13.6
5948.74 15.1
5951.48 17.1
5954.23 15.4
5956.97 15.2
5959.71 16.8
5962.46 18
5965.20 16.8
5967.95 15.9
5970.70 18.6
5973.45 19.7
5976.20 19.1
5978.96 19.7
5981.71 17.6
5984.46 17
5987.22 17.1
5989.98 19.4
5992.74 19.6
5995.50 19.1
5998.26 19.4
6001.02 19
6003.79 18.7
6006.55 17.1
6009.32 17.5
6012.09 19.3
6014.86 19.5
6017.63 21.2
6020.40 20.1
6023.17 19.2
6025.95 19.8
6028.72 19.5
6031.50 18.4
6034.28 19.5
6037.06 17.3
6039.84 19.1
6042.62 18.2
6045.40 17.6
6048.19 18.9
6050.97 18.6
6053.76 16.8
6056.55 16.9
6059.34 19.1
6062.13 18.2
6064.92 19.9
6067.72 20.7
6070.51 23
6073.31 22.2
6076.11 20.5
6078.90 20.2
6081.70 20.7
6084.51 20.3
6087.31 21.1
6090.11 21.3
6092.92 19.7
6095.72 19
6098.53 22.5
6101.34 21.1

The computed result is 310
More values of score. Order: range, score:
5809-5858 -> 365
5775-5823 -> 373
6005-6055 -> 355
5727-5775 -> 354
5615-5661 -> 379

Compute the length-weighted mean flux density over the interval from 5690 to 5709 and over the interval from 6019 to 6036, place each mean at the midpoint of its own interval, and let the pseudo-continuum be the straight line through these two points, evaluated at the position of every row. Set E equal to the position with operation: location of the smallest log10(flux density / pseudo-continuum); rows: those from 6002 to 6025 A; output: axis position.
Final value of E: 6006.55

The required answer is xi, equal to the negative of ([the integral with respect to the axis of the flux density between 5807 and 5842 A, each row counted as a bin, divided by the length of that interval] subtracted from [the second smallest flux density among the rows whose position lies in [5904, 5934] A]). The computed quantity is 3.2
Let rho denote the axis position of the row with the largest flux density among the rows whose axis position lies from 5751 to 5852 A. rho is 5813.33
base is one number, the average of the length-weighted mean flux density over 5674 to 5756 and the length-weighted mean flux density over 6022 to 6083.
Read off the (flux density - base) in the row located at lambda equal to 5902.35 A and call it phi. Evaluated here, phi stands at -2.2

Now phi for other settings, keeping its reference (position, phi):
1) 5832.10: -1.8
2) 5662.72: -0.1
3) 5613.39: -3.1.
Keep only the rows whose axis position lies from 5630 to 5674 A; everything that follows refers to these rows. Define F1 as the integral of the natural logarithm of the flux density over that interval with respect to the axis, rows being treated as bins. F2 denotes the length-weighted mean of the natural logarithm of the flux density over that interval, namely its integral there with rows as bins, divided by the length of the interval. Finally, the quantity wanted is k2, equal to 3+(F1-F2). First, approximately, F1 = 132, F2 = 2.99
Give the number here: 132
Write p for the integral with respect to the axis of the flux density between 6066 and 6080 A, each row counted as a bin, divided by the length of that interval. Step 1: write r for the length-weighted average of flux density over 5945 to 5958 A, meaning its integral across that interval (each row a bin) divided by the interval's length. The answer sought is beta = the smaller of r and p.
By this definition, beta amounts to 15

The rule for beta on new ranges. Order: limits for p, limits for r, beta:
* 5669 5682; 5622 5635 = 21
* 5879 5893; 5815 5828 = 18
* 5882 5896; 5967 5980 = 17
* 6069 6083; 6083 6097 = 20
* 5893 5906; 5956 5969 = 17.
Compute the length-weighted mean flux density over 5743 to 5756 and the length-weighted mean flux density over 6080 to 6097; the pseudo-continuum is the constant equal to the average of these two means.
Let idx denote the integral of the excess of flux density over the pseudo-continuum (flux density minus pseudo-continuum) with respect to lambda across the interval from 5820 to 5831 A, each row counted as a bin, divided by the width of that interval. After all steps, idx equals -1.9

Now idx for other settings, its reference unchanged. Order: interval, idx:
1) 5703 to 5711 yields -2.0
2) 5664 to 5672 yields 0.2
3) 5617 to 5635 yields 0.6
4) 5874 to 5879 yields -3.4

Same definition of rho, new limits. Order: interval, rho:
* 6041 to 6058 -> 6048.19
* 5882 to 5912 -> 5883.36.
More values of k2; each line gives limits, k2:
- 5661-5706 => 136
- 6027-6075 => 141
